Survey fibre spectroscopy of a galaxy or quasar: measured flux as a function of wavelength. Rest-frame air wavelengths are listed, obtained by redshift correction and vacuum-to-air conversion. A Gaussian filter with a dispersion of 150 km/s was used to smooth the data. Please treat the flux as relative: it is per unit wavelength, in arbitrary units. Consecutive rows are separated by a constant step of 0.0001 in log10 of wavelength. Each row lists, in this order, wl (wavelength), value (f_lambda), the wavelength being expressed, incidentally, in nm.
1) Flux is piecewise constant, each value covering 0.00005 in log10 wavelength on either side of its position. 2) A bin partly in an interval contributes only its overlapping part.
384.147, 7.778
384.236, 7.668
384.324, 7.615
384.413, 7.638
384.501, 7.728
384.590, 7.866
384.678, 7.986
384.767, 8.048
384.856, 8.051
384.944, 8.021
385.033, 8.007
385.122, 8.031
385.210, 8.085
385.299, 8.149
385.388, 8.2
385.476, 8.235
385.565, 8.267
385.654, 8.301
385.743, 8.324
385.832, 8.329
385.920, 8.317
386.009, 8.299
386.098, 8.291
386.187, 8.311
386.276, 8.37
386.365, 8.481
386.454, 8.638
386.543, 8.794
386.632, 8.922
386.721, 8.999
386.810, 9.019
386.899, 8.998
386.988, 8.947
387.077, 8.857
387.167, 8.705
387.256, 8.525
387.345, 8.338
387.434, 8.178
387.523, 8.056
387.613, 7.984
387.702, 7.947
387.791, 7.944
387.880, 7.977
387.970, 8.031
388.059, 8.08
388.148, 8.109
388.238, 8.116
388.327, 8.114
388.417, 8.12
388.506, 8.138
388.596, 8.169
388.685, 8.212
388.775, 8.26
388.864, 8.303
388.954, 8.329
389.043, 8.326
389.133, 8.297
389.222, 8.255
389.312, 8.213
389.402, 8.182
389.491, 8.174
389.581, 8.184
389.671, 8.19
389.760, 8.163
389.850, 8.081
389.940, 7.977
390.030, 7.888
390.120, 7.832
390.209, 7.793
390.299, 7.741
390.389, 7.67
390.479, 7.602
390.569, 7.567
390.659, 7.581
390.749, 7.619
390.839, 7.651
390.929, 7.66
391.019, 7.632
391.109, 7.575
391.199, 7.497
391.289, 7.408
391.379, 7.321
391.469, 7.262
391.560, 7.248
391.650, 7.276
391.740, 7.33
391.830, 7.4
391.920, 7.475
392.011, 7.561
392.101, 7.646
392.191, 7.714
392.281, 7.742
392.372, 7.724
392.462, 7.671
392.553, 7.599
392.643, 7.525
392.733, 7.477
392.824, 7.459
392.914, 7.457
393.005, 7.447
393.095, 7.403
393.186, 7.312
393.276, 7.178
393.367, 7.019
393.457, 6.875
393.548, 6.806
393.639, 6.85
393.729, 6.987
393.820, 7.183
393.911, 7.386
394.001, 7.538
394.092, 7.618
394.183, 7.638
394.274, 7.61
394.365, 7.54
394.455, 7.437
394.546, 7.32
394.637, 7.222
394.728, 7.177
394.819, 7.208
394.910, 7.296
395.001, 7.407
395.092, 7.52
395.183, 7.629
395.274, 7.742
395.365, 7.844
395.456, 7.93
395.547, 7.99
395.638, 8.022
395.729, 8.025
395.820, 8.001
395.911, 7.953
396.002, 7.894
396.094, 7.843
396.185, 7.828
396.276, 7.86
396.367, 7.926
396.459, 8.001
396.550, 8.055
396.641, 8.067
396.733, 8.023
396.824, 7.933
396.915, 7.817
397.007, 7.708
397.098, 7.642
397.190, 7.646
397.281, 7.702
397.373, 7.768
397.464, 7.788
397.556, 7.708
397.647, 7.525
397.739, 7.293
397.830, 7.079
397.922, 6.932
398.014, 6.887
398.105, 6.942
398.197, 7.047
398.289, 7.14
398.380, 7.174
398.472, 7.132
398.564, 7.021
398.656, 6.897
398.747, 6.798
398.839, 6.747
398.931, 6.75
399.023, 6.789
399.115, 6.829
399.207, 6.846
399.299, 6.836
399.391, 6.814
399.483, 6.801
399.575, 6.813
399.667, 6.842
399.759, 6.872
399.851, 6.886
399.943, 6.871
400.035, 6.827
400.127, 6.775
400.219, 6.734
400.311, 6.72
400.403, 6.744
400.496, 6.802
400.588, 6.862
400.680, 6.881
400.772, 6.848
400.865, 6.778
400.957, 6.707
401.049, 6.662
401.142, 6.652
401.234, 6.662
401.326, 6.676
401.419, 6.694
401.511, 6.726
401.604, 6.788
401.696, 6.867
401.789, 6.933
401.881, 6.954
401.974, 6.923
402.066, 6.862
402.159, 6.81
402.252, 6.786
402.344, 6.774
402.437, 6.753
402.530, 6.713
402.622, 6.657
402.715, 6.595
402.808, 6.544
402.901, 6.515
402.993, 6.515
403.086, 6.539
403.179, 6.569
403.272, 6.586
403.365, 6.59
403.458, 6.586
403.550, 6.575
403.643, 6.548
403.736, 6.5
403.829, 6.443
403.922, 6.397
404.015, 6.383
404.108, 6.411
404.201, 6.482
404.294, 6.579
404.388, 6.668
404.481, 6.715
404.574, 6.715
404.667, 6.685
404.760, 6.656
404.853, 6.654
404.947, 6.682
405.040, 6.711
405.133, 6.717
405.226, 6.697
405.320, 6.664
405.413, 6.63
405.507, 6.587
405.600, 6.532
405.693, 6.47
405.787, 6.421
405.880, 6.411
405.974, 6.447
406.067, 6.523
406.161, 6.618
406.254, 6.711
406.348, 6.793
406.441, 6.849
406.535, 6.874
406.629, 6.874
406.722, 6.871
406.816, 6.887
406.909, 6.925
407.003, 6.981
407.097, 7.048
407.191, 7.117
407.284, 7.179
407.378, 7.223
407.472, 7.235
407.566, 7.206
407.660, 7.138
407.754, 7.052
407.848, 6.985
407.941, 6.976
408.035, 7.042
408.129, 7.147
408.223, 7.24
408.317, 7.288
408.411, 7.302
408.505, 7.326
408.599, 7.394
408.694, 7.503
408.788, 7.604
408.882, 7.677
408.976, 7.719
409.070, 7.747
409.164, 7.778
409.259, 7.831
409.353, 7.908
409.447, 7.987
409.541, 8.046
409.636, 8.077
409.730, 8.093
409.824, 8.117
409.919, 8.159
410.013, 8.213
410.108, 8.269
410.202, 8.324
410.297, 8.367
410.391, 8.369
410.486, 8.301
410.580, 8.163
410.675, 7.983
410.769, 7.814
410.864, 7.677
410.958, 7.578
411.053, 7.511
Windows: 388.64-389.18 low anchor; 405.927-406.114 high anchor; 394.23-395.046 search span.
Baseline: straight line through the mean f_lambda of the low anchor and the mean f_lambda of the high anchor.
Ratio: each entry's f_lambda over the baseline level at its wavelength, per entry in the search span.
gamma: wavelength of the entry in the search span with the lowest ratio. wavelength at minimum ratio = 394.728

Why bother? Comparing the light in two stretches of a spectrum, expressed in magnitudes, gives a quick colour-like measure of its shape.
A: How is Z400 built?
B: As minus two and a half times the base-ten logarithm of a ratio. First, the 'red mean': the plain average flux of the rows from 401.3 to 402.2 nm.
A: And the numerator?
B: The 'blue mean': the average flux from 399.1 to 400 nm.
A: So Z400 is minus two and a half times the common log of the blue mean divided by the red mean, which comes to 0.00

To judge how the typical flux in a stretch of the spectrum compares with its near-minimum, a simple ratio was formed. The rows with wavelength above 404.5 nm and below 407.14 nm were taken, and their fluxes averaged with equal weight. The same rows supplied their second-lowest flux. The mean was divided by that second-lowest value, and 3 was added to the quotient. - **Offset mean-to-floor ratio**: 4.044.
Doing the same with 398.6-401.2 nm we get 4.021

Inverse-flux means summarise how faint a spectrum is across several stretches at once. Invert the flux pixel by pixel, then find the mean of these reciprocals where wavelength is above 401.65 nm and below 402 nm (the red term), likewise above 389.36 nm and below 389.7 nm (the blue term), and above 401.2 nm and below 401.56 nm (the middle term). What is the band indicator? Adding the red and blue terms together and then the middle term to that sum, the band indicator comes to 0.42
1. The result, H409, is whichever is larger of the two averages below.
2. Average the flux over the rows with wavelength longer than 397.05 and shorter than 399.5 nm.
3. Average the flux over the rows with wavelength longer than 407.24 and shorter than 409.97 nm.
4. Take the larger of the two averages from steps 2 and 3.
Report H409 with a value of 7.5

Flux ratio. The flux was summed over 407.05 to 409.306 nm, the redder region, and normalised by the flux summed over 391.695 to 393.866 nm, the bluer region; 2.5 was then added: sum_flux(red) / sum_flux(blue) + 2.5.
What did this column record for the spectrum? 3.49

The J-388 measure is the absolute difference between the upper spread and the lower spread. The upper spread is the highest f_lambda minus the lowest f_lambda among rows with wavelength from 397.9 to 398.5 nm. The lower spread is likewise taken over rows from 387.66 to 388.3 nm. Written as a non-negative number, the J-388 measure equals 0.115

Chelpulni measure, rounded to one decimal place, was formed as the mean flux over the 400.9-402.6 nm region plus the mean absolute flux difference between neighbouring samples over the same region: 6.8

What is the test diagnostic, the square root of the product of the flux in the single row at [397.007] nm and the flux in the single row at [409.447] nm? 7.8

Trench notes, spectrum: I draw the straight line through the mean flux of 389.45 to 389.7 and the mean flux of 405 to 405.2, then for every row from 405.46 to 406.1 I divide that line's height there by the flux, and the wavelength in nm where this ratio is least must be 405.507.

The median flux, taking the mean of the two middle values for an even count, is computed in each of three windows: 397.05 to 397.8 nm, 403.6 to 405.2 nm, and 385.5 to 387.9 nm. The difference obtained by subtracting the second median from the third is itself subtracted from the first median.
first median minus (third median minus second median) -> 6.0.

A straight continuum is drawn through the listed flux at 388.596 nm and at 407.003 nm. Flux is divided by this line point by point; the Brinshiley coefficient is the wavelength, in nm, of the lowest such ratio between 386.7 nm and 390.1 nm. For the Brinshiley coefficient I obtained 387.702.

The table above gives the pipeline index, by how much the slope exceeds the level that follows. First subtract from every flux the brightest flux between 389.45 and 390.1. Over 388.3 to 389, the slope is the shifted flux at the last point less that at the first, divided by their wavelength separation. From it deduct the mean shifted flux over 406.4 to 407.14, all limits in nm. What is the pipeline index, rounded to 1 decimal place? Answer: 1.6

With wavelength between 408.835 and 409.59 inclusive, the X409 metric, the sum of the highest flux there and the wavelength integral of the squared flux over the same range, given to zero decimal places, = 54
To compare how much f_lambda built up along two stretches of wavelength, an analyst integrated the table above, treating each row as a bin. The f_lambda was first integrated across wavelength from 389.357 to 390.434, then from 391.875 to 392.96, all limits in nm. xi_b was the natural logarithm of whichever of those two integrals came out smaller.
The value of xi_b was 2.11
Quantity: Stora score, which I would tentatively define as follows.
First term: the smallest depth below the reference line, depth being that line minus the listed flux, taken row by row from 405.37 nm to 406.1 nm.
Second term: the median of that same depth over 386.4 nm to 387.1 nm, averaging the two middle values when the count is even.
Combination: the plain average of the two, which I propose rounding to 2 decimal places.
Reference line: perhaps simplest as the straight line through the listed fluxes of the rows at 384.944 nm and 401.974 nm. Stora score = -0.48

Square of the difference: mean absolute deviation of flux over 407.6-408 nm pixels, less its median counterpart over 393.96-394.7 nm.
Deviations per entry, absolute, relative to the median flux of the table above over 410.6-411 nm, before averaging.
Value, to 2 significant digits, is 0.25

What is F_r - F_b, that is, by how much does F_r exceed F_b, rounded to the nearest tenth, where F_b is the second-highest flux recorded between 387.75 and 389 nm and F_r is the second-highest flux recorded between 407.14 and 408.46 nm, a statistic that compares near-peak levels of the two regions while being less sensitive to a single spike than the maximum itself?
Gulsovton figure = -1.0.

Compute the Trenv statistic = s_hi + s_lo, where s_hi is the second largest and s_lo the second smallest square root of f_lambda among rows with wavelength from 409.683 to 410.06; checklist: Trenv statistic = 5.71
